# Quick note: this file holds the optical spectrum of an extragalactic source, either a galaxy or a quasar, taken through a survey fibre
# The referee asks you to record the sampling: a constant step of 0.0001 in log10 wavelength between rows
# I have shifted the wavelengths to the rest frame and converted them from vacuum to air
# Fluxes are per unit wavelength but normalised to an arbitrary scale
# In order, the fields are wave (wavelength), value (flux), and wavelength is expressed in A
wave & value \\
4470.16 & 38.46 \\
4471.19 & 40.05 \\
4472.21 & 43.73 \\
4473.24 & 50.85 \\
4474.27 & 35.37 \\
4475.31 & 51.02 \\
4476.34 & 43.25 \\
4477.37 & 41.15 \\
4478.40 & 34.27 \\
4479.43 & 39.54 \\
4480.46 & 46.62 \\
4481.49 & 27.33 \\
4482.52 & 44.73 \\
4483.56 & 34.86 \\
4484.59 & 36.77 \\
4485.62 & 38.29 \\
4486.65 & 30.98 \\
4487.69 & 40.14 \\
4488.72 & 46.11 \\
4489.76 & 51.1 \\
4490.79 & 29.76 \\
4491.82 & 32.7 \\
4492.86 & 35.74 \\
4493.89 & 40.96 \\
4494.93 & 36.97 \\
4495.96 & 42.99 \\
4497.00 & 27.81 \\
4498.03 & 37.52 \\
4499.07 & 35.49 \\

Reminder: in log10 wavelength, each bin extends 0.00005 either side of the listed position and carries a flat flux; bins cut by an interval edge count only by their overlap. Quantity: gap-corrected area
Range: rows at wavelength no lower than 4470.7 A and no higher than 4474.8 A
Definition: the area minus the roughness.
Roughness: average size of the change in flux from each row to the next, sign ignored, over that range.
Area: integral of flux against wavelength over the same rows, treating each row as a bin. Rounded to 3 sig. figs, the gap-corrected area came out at 166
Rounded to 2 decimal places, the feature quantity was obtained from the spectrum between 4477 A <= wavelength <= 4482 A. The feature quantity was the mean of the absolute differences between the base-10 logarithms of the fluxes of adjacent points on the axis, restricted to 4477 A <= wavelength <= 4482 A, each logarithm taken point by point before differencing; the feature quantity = 0.11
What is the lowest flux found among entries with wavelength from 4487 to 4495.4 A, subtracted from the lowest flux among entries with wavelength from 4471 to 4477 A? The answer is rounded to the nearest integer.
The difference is 6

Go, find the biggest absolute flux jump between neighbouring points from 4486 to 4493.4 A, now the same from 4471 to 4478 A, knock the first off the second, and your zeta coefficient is -5.7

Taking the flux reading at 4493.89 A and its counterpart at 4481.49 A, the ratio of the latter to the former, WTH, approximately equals 0.67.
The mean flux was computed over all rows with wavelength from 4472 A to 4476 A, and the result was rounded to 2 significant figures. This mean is 45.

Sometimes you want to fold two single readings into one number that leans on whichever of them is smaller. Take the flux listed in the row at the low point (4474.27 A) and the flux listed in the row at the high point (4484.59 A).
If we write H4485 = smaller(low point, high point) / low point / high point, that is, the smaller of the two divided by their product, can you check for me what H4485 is 0.0272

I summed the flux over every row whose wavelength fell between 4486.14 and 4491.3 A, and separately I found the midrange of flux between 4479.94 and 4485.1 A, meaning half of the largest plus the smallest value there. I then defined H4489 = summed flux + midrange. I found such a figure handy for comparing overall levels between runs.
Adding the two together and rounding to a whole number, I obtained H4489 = 235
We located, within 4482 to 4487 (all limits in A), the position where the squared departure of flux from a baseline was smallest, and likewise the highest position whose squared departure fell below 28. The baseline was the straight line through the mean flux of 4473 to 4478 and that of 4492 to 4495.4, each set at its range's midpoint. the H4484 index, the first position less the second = 0.0 A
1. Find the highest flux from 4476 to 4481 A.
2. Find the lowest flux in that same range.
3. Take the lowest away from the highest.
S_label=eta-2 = 12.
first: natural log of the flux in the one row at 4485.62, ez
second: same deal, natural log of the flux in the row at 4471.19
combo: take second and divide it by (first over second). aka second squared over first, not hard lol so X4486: 3.74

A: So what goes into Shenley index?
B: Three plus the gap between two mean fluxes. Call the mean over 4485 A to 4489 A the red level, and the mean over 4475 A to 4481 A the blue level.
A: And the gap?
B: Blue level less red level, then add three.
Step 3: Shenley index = 7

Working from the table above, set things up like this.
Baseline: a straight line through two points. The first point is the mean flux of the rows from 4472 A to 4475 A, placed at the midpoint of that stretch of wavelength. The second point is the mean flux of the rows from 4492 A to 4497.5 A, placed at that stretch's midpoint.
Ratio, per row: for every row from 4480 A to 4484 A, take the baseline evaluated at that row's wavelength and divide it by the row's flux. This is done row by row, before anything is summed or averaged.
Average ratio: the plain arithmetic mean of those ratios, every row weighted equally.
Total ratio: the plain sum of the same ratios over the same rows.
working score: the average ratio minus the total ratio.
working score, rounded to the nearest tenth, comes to -3.3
